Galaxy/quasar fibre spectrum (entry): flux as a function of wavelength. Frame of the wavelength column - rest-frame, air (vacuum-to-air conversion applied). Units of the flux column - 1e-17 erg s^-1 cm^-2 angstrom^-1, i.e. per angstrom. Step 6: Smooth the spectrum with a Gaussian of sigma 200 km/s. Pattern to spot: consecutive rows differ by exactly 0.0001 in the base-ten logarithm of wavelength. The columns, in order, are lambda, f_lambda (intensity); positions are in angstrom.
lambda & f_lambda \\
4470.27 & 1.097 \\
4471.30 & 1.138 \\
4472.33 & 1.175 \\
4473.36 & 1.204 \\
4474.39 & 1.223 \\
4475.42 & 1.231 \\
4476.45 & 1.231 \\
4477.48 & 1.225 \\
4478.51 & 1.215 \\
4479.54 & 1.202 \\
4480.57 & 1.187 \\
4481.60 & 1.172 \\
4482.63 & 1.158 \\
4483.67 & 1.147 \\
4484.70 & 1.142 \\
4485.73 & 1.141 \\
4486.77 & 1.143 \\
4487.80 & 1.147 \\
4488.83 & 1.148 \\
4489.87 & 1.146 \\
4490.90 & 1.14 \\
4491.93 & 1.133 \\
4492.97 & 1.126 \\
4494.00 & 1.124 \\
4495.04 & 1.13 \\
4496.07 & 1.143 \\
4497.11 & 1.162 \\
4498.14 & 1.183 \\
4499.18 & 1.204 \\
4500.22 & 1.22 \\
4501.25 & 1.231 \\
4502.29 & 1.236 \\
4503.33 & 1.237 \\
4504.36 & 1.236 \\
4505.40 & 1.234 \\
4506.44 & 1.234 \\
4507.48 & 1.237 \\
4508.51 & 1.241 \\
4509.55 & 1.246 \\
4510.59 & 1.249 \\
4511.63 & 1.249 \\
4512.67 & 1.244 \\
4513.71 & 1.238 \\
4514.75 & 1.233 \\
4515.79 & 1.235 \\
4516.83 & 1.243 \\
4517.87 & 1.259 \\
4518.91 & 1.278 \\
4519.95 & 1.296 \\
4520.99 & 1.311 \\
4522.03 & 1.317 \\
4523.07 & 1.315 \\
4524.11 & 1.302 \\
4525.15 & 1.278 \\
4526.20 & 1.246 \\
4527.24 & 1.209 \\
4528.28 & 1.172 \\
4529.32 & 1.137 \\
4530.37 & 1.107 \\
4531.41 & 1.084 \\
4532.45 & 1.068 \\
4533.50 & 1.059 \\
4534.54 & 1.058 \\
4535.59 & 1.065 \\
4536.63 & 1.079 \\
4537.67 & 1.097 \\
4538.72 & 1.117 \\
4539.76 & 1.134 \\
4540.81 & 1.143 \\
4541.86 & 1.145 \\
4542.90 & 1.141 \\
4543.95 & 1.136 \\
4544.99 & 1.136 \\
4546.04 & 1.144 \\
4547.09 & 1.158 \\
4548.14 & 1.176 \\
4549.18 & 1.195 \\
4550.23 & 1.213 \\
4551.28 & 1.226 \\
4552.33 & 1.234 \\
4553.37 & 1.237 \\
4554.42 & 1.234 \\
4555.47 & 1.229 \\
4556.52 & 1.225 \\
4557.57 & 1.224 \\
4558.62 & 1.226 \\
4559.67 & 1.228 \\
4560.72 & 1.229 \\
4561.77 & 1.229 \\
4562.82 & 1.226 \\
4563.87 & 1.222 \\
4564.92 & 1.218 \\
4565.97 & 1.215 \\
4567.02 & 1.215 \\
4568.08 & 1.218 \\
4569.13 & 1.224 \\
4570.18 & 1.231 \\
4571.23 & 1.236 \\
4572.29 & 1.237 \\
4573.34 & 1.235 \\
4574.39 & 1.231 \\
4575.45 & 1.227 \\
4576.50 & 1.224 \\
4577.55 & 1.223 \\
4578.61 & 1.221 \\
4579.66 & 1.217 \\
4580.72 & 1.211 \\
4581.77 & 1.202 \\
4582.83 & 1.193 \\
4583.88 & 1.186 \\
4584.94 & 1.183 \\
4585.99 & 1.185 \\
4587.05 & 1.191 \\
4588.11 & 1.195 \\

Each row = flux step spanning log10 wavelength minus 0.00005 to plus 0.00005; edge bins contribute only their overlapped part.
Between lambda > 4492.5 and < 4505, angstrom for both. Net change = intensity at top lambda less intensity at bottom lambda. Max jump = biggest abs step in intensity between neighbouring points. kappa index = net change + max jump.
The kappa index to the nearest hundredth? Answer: 0.13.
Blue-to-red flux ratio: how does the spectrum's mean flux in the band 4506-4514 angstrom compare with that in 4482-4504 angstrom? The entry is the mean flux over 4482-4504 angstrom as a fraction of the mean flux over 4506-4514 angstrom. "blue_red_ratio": 0.94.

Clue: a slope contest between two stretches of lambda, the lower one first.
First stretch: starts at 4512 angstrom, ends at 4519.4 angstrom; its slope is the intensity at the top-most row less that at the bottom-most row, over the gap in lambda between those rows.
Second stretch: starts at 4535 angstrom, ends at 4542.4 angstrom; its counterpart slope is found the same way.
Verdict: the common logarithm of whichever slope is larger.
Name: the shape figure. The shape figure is -1.89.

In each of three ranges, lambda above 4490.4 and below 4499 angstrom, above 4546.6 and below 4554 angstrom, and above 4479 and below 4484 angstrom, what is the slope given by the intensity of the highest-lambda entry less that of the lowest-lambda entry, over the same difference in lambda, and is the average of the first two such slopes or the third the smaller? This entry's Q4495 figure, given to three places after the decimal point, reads -0.013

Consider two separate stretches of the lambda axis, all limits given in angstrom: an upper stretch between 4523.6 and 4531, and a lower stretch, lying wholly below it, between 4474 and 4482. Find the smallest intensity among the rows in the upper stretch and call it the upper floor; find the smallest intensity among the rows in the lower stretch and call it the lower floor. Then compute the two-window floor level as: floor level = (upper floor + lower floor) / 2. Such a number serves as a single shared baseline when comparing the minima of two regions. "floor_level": 1.14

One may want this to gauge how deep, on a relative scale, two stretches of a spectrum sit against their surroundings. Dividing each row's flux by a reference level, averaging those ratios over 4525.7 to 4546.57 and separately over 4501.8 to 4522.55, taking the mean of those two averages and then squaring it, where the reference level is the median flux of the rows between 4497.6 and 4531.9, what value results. 0.92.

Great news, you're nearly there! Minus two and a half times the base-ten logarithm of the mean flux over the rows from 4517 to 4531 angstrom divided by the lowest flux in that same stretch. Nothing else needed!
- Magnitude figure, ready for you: -0.13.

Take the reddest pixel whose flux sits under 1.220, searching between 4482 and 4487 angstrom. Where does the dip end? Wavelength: 4486.77 angstrom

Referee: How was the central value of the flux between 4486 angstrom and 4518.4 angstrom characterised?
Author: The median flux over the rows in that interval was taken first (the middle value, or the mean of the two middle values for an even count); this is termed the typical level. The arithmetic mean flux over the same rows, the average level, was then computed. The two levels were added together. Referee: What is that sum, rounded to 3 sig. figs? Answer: 2.43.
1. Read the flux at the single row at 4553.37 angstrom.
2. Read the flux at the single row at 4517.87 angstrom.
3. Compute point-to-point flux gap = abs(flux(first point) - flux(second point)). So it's 0.02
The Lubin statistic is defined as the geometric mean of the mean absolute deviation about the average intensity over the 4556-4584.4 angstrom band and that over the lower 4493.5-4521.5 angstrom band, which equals 0.016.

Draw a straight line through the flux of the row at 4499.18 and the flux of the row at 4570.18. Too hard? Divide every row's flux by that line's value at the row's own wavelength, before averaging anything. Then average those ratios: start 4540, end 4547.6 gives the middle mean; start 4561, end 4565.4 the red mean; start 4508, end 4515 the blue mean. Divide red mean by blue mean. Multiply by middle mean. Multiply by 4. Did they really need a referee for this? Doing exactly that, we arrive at 3.63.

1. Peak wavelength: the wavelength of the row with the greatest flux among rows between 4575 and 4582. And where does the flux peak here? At 4575.45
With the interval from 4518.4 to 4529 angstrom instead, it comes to 4522.03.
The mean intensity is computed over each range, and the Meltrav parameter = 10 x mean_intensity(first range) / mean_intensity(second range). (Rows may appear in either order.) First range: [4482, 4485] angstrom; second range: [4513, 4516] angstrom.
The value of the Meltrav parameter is 9.3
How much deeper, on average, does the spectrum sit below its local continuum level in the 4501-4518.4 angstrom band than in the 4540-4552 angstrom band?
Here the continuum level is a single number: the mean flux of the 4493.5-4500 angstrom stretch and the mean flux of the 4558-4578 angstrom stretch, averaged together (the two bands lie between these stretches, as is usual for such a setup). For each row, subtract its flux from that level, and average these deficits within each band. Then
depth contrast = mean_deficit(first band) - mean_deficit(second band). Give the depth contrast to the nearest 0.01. -0.08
